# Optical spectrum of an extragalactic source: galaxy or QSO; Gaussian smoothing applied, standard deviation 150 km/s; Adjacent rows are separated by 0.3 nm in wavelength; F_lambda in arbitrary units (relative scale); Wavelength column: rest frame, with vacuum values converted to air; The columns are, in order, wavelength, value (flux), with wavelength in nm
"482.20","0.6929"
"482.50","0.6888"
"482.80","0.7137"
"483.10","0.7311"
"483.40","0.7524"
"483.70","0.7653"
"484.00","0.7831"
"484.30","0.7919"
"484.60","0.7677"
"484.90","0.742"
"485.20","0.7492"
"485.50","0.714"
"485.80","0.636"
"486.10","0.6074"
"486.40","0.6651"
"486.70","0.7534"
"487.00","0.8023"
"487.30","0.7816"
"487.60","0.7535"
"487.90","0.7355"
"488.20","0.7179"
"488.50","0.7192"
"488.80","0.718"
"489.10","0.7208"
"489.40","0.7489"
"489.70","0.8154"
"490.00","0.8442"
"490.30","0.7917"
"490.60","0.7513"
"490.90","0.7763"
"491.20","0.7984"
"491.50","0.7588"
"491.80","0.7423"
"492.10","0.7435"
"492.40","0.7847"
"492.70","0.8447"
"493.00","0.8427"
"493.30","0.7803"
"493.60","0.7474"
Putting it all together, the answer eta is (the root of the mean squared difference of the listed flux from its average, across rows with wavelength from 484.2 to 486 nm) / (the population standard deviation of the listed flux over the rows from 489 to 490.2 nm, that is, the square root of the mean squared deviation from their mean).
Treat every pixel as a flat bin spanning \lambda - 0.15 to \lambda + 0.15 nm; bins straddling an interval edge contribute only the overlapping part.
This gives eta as 1.0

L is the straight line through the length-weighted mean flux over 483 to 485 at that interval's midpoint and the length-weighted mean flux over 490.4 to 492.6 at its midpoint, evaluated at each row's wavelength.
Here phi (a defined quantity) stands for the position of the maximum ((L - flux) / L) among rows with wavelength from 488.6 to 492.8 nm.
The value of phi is 488.80 nm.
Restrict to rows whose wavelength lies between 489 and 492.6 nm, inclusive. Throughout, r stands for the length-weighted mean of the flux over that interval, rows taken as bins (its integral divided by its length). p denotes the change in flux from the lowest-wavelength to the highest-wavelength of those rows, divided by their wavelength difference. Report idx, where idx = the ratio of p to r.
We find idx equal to 0.025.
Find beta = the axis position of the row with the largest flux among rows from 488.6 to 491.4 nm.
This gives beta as 490.00 nm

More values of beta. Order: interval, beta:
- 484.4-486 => 484.60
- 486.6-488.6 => 487.00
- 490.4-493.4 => 492.70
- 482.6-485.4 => 484.30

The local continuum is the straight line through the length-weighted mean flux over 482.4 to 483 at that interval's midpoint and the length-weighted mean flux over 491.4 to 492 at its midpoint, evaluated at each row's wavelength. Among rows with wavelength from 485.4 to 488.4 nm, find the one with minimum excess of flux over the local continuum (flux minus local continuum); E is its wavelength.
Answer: 486.10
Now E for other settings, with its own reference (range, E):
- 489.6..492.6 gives 492.10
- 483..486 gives 485.80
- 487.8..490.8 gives 488.80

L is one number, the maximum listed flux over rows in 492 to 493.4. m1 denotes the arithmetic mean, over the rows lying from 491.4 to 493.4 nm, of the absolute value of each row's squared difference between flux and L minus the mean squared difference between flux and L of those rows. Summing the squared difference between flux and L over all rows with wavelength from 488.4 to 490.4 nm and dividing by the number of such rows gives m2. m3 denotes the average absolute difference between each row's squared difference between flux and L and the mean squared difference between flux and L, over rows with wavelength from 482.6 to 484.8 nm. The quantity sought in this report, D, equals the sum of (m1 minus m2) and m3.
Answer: -0.001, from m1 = 0.0036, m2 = 0.0086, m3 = 0.0040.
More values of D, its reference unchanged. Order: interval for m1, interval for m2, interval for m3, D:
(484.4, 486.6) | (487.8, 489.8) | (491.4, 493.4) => 0.008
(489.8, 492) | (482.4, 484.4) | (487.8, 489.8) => -0.004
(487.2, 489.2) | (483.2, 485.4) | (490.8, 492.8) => 0.000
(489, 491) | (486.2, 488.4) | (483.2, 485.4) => -0.005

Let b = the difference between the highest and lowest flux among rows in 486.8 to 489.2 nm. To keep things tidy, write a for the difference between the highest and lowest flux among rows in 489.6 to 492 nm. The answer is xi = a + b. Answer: 0.19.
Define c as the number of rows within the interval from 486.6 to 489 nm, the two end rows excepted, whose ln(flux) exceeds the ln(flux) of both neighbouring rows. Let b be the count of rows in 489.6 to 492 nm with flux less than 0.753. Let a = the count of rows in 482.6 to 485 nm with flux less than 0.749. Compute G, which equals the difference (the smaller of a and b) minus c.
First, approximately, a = 3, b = 2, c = 2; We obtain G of 0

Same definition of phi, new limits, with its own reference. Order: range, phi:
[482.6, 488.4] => 486.10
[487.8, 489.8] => 488.80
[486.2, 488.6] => 486.40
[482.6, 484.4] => 482.80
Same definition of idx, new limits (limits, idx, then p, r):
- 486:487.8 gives 0.133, 0.097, 0.73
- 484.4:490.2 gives 0.019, 0.014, 0.74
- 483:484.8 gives 0.032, 0.024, 0.77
